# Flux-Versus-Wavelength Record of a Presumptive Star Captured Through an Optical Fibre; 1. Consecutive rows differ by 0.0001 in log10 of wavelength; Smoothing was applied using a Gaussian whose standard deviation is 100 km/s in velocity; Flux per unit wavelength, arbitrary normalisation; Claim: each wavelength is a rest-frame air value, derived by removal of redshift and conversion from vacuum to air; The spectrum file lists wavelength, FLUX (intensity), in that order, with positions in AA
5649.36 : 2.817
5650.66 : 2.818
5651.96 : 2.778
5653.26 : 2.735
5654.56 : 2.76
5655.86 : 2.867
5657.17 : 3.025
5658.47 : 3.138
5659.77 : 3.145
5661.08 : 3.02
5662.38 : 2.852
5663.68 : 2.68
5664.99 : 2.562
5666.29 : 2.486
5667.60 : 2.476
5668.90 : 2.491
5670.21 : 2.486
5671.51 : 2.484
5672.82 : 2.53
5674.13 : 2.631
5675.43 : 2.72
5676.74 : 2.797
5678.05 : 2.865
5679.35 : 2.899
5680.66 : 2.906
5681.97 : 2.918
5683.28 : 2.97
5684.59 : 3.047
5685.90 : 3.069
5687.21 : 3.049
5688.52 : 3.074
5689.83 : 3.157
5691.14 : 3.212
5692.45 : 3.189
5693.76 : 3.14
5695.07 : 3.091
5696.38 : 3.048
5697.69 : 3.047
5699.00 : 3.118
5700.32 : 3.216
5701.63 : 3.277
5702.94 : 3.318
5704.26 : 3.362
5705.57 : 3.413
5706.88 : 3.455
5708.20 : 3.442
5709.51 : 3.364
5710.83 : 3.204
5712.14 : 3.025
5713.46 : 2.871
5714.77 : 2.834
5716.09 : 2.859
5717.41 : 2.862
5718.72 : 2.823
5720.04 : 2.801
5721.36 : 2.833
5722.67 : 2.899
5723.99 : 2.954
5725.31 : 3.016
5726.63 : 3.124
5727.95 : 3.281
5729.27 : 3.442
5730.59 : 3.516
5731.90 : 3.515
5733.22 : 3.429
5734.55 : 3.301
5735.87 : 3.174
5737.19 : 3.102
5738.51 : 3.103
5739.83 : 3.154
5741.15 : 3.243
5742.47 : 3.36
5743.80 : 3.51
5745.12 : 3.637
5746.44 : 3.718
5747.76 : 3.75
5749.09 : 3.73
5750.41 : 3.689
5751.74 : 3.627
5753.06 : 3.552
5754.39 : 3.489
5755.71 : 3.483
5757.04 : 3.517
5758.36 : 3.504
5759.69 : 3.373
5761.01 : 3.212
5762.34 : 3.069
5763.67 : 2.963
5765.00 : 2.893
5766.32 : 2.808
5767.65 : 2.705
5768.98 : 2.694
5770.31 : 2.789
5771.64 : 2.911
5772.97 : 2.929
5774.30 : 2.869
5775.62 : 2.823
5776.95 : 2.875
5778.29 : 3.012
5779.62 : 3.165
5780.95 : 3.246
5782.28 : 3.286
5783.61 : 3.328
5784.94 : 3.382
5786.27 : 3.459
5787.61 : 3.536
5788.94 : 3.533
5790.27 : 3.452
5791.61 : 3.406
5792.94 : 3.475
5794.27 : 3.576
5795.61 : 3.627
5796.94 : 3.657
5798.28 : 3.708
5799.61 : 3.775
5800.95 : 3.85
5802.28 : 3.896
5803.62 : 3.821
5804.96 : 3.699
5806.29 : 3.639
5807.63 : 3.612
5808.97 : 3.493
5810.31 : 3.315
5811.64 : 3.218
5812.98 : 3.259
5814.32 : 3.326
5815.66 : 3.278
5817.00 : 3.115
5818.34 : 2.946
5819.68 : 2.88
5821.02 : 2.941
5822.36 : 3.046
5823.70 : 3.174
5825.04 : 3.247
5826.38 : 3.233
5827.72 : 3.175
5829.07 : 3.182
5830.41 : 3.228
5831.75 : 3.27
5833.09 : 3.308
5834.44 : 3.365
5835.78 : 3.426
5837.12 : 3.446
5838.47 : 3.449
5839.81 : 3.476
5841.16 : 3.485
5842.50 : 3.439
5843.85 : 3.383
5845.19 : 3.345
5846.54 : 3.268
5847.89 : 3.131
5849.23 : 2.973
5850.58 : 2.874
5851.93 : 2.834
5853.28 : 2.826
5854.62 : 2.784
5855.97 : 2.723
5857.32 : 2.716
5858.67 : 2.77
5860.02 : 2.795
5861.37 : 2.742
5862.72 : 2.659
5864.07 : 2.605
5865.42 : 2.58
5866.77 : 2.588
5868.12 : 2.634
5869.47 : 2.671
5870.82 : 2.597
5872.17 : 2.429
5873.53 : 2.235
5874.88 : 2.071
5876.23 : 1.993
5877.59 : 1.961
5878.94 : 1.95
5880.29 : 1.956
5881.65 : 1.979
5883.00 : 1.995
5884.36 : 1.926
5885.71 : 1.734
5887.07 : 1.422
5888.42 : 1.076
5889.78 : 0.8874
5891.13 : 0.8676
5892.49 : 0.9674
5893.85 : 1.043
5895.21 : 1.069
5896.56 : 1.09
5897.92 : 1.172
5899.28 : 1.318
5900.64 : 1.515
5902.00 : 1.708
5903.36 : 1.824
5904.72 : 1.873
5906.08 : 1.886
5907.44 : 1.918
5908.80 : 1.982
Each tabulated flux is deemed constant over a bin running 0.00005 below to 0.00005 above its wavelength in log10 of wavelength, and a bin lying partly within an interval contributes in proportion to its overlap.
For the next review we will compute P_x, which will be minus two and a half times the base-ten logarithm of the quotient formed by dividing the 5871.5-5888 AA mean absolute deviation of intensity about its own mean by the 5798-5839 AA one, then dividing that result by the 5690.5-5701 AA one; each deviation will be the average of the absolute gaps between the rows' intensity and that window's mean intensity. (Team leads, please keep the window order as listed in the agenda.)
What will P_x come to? -2.7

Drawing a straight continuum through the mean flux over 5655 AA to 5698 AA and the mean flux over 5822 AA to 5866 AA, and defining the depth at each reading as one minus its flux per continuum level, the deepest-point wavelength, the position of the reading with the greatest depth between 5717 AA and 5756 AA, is 5720.04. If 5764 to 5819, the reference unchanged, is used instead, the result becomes 5768.98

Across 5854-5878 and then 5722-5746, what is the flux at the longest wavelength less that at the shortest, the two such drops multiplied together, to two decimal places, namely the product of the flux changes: -0.61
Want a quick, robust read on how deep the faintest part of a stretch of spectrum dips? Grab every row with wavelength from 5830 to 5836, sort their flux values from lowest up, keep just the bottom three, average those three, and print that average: 3.3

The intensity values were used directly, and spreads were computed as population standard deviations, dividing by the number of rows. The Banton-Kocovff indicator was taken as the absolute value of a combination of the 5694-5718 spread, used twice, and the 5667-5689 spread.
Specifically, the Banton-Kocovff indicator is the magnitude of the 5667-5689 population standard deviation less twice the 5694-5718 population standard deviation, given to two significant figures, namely 0.19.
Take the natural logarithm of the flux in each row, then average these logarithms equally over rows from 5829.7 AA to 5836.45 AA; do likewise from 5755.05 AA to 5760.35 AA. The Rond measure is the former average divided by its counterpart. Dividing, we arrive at 1.0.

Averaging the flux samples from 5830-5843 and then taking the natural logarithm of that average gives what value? 1.22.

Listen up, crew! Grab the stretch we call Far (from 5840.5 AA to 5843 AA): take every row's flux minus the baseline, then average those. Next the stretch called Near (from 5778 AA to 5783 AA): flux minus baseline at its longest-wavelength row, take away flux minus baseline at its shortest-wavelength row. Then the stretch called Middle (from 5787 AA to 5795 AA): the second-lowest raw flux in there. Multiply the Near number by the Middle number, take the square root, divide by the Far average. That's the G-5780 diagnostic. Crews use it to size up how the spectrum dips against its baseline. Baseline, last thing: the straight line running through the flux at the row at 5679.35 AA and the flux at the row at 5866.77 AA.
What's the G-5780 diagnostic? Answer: 1.18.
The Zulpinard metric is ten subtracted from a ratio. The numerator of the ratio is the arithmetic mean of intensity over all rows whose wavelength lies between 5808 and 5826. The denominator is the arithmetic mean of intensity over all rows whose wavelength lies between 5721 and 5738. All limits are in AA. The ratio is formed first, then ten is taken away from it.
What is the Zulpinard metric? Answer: -9.01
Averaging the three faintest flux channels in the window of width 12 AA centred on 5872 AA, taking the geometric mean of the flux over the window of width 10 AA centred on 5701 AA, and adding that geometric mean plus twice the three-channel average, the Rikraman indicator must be 7.2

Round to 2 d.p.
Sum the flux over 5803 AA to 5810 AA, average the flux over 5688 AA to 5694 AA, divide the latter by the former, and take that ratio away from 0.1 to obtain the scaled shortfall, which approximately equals -0.07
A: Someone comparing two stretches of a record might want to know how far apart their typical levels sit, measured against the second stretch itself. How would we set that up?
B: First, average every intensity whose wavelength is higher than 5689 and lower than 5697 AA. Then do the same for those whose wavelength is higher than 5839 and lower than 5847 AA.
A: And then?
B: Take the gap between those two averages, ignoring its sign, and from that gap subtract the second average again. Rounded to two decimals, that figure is -3.14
